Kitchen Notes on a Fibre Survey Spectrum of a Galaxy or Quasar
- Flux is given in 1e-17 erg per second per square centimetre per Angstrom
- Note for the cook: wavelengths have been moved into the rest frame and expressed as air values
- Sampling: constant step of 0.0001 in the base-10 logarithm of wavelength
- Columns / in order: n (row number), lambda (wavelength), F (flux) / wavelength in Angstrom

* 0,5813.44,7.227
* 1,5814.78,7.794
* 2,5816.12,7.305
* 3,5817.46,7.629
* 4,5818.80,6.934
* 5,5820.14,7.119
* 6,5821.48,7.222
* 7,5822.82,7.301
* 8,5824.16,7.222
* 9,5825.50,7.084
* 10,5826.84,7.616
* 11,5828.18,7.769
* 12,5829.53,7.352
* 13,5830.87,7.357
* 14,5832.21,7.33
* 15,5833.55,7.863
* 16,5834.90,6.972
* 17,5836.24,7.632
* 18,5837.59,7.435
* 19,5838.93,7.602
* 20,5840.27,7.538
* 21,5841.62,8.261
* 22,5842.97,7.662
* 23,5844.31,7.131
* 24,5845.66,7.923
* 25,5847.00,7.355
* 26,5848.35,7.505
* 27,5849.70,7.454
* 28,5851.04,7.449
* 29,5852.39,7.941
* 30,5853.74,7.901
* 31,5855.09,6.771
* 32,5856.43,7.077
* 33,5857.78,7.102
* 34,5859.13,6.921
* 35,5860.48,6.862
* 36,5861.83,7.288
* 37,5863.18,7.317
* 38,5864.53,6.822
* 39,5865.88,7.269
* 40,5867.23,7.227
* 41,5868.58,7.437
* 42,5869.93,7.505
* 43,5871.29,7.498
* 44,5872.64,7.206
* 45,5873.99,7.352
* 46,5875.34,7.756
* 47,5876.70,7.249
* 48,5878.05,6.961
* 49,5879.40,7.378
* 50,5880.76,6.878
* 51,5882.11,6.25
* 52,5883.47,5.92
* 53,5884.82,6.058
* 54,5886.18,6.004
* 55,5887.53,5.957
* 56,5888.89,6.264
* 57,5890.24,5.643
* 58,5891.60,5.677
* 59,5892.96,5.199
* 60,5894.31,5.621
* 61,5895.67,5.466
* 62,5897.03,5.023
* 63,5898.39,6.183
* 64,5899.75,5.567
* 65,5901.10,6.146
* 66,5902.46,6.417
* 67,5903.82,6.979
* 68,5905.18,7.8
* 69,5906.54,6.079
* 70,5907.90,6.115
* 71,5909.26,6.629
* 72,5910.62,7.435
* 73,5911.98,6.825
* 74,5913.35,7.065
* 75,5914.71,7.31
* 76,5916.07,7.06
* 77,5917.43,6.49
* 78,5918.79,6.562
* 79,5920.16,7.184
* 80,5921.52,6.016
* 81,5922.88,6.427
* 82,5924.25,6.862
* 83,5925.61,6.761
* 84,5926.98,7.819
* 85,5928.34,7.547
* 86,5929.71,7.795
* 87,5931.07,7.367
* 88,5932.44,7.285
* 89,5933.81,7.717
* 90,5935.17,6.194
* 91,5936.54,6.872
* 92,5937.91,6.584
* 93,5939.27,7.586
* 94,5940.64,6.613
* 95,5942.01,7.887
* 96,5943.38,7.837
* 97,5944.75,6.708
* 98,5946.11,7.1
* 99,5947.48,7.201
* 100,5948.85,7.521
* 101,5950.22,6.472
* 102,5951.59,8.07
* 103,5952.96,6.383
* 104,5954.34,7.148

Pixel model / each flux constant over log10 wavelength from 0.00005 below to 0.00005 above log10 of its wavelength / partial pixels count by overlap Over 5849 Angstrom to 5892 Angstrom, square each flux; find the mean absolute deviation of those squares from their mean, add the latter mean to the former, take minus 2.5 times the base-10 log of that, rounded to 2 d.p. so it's -4.37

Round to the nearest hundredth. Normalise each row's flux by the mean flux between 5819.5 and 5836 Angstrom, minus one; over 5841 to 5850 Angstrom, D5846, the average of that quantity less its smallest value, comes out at 0.07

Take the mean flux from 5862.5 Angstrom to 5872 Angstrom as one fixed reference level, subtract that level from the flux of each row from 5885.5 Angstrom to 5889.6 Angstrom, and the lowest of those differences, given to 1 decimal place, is -1.3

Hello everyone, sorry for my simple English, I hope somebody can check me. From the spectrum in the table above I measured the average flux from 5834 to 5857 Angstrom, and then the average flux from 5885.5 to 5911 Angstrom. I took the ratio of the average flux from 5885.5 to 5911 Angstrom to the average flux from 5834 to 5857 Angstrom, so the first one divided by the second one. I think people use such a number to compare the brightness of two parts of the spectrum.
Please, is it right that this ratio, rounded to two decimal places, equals 0.81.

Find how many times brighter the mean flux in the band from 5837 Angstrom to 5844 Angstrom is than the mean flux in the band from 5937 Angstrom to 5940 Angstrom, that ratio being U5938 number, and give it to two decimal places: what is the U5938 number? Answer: 1.09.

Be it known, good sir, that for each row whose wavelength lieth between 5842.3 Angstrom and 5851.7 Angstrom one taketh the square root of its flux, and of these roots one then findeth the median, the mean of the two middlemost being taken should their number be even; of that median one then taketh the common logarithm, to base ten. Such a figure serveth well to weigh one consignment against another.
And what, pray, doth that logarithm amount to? 0.436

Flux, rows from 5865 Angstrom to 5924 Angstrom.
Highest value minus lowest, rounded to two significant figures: 2.8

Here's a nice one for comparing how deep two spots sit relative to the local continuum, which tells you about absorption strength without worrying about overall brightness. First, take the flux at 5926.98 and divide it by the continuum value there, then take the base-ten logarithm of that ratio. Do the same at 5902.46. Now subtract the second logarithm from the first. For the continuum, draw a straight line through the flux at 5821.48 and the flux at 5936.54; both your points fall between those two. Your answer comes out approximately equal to 0.09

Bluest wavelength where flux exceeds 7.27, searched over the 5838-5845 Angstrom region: 5838.93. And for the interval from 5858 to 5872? 5861.83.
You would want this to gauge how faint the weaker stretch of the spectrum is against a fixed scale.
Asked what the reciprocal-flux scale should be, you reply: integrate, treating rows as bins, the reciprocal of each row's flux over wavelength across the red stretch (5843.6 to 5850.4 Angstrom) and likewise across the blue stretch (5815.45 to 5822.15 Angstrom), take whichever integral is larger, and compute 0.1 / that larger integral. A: 0.108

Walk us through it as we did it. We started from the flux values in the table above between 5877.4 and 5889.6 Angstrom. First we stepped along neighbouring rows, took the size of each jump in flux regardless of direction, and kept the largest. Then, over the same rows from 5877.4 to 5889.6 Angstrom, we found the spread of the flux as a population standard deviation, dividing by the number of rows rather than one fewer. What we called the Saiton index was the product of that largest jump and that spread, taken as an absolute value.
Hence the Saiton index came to 0.31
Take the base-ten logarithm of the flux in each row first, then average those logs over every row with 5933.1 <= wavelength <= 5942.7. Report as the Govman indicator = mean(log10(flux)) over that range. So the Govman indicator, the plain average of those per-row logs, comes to 0.847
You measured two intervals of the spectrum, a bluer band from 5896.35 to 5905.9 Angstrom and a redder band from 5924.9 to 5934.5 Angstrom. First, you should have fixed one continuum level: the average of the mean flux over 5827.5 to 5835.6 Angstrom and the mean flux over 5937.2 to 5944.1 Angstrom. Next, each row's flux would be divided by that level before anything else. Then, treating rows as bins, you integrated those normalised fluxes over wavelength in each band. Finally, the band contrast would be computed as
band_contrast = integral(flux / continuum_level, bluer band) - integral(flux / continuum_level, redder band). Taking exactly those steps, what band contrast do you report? -1.6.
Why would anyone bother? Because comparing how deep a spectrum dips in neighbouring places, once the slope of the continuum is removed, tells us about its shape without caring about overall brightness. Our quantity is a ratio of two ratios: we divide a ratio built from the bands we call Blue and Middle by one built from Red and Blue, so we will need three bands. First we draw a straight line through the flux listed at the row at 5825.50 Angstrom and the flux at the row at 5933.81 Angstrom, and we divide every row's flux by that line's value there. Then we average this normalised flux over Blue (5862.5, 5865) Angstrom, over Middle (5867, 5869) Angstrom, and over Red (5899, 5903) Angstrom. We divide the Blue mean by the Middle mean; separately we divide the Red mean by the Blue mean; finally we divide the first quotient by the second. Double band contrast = 1.17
